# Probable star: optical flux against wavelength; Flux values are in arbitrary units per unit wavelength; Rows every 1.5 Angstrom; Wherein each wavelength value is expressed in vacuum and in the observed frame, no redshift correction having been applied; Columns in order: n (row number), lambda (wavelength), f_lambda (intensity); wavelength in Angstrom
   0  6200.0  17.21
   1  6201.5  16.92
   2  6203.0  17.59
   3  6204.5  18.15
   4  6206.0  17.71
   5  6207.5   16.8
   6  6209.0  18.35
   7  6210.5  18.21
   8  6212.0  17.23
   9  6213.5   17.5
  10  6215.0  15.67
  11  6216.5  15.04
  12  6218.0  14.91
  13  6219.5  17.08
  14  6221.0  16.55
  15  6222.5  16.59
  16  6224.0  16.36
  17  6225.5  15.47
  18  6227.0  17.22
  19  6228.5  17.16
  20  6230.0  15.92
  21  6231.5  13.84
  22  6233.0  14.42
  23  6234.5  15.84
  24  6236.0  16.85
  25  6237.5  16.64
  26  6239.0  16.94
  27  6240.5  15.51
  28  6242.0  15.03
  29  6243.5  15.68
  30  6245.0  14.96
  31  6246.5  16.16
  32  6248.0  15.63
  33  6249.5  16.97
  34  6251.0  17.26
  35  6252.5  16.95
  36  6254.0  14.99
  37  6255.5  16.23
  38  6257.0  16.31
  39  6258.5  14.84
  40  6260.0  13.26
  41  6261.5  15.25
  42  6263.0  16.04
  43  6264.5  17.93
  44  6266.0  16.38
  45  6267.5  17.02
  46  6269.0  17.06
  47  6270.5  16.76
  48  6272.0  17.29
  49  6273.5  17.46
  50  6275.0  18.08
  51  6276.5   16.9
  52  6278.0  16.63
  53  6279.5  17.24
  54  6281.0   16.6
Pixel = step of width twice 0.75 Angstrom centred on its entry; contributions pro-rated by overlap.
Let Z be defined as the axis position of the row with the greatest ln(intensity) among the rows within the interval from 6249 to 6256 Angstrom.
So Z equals 6251.0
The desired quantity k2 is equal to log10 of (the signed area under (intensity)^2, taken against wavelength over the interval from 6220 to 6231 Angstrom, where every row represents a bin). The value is 3.47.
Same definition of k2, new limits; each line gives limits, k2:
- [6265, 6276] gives 3.51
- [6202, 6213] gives 3.54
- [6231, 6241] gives 3.40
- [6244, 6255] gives 3.46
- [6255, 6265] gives 3.39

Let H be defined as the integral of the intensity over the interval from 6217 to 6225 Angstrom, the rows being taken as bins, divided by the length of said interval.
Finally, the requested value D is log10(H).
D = 1.21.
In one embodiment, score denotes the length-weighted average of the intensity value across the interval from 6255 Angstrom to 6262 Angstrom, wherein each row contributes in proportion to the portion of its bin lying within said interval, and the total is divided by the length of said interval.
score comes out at 15.1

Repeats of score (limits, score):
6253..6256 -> 15.7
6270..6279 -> 17.2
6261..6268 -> 16.6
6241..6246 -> 15.3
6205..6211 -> 17.8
